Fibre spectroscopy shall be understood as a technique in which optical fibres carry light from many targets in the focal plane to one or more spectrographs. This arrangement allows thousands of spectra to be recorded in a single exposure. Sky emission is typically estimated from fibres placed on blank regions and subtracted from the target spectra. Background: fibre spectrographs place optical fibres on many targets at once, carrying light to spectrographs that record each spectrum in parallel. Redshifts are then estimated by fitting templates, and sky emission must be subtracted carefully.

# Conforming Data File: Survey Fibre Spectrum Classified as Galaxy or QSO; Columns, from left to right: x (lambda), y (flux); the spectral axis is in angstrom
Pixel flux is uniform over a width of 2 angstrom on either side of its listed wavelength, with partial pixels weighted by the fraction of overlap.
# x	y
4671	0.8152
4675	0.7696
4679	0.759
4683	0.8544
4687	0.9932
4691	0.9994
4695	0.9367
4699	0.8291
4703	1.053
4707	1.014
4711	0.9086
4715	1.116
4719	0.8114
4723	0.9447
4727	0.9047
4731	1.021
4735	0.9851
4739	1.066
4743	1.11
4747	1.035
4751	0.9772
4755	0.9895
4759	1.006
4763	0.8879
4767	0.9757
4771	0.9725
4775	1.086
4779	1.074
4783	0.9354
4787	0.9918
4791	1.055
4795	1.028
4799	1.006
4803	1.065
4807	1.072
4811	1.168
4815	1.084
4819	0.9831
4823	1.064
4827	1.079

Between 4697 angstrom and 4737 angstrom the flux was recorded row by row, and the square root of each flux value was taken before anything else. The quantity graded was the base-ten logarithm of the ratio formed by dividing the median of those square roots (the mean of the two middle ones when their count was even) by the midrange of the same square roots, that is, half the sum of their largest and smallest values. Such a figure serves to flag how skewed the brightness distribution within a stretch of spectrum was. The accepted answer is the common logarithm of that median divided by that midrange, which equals 0.002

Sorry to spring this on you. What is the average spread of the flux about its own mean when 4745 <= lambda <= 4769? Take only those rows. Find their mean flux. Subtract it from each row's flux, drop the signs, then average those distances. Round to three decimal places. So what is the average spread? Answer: 0.032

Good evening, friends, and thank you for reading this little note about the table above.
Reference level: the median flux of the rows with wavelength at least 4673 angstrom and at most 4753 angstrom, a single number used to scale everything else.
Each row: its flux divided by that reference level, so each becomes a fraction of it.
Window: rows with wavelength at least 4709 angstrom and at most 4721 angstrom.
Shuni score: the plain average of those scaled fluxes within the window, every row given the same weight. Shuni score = 0.96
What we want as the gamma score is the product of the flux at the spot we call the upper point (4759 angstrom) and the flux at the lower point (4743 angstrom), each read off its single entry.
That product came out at 1.12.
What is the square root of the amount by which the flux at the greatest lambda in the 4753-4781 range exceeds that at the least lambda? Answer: 0.291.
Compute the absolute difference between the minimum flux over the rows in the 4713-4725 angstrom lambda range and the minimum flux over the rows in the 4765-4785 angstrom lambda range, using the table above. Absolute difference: 0.12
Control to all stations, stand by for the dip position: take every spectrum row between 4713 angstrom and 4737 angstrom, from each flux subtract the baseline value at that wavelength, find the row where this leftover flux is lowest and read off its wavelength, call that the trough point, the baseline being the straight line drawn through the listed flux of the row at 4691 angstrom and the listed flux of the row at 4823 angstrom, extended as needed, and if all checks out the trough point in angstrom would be 4719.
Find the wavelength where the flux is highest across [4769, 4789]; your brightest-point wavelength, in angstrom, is 4775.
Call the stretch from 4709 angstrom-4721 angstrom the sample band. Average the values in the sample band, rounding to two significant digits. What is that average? 0.95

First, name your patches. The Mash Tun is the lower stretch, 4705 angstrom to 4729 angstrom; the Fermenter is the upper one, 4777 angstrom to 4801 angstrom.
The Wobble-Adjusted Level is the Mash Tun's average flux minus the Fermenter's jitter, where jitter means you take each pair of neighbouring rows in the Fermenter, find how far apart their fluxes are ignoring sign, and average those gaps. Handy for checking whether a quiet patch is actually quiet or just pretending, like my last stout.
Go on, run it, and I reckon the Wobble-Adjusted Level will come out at 0.888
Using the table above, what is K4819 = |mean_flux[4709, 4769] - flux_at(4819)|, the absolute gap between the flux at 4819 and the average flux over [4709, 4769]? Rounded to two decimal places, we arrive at 0.00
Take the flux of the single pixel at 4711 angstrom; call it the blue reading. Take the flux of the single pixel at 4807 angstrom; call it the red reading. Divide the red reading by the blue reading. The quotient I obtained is 1.18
